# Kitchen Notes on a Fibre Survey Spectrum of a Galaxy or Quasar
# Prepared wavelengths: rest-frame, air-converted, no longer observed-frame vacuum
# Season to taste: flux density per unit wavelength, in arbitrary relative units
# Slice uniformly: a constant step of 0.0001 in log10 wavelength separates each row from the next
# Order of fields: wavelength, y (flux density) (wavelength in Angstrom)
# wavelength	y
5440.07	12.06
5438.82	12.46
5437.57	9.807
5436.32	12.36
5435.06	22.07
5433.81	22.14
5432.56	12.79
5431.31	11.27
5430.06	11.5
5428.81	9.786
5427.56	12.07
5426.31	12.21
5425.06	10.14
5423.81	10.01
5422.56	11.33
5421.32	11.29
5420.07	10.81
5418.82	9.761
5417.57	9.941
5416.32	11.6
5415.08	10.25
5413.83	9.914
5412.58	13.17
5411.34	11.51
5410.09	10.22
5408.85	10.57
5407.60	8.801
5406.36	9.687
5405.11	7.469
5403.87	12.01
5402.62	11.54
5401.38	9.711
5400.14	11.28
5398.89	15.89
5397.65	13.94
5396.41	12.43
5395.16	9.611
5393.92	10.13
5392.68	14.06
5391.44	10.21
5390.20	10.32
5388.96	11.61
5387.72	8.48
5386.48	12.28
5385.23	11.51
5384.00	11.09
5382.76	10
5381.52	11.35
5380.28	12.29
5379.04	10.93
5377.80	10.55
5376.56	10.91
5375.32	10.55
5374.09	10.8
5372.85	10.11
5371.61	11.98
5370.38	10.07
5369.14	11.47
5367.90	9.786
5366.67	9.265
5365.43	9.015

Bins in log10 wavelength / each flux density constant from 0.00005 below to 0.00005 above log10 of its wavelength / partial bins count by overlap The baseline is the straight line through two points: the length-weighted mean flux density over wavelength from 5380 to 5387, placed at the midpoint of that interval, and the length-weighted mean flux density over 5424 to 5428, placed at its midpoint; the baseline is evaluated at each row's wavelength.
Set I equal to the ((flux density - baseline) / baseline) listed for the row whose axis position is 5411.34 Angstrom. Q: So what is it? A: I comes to 0.018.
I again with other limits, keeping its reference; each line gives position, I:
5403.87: 0.061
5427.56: 0.070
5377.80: -0.072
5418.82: -0.136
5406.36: -0.144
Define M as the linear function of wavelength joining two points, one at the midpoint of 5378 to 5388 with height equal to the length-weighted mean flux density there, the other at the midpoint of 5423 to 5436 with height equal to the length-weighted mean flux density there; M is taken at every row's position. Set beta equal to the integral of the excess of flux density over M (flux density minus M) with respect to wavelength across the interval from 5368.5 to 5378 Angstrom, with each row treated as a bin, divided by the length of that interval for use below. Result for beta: 0.2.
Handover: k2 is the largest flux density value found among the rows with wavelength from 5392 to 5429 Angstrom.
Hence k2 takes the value 15.89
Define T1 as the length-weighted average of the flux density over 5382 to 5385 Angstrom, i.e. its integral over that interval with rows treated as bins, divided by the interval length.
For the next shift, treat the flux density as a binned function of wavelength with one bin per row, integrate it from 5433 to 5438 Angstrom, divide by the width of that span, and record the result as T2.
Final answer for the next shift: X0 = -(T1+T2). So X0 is -27.4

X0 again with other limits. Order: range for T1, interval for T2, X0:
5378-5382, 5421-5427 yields -22.4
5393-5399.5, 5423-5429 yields -23.4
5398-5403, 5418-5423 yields -23.0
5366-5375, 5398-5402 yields -22.9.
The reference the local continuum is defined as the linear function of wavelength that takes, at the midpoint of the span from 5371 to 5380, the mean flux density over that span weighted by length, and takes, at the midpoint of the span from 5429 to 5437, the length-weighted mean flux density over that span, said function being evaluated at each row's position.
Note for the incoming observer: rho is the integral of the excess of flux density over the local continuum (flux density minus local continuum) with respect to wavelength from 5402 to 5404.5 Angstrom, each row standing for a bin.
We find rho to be -3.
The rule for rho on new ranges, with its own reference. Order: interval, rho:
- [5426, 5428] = -5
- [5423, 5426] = -12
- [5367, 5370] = 0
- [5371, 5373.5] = 1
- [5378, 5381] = 1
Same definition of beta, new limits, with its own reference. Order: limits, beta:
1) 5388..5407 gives -0.5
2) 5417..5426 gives -2.4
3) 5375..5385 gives 0.1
